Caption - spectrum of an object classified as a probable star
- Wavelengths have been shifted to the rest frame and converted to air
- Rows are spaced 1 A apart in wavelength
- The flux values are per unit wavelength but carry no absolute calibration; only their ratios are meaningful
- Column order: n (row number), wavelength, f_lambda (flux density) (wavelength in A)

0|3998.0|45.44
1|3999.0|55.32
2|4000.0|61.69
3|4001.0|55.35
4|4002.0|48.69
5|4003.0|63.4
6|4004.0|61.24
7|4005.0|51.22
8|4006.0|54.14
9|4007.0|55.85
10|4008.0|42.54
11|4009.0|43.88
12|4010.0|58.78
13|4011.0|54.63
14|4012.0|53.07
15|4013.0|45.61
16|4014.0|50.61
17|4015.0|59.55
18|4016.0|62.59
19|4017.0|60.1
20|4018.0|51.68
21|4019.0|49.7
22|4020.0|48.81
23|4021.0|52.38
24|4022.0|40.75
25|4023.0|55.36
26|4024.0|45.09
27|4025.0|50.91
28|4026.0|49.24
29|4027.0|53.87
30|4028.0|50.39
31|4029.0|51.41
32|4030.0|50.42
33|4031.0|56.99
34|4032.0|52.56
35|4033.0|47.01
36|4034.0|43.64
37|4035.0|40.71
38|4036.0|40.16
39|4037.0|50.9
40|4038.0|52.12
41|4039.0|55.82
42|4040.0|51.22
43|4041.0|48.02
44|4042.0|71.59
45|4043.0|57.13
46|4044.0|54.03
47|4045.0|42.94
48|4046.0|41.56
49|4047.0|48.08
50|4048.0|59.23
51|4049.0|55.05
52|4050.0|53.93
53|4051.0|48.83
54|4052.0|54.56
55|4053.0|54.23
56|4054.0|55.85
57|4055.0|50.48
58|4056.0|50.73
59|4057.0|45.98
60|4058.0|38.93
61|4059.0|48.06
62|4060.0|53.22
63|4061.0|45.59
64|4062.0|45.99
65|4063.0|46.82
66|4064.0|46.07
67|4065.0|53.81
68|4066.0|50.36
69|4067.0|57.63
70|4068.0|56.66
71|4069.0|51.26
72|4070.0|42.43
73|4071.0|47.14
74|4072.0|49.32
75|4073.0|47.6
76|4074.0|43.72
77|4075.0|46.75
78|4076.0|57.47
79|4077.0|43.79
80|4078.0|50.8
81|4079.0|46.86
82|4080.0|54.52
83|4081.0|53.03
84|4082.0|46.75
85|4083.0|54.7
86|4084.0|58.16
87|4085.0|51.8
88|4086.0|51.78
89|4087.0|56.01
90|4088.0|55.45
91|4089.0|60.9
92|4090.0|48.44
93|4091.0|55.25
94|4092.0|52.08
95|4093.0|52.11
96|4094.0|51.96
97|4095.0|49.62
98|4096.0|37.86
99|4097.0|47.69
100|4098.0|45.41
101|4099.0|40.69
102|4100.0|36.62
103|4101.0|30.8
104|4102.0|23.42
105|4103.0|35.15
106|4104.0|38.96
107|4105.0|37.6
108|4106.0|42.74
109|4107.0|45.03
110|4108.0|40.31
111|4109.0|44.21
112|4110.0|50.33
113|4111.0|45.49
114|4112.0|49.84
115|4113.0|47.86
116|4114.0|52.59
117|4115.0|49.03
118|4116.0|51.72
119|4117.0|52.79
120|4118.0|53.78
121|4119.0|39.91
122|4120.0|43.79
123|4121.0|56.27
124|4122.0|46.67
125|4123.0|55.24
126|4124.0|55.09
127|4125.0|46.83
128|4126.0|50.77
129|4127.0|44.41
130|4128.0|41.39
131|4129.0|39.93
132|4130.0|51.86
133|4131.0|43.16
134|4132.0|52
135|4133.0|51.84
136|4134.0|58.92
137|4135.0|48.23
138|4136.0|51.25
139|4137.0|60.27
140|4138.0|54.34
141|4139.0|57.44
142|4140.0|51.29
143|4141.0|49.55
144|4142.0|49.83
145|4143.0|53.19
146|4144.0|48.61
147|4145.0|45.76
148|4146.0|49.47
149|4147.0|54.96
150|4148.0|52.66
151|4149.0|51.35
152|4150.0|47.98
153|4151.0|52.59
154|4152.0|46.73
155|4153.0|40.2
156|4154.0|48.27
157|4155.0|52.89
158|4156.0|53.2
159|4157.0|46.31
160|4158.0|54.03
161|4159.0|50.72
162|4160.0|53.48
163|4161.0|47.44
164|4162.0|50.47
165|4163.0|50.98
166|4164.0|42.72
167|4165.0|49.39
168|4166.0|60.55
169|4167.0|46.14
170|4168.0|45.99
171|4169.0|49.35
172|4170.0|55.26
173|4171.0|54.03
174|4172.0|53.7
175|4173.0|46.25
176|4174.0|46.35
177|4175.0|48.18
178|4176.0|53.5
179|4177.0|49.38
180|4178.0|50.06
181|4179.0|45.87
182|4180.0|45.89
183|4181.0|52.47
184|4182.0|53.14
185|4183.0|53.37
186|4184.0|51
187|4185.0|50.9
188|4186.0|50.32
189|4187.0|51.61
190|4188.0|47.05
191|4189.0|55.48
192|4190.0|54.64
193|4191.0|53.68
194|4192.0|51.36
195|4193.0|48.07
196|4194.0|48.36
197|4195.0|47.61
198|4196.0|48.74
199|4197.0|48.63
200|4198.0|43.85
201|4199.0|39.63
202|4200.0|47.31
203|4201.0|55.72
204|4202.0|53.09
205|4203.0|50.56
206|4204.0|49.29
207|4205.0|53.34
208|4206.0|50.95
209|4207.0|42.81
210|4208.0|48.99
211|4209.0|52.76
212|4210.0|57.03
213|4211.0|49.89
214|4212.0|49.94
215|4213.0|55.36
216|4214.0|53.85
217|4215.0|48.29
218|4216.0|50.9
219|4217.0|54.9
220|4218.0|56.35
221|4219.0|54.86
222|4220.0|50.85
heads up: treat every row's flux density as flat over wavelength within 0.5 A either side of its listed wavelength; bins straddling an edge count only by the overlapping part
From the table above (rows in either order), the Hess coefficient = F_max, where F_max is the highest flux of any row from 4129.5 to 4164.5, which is 60.27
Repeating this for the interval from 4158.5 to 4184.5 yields 60.55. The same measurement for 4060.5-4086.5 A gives 58.16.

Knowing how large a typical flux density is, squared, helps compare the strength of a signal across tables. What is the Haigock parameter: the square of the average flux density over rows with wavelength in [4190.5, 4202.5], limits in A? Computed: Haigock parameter 2385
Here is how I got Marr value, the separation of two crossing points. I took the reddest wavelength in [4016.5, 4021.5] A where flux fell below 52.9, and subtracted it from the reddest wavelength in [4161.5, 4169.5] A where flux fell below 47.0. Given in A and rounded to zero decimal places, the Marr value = 147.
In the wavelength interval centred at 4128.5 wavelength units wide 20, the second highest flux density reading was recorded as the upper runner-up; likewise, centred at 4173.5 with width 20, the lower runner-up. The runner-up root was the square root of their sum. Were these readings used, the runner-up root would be 10.7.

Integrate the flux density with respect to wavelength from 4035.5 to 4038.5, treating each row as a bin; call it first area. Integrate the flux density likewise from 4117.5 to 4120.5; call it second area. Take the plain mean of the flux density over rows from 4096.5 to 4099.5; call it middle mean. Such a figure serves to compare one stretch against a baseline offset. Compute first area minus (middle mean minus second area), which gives 236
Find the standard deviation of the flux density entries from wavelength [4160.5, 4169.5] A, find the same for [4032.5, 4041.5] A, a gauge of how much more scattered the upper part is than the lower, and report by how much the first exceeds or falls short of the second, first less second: -0.4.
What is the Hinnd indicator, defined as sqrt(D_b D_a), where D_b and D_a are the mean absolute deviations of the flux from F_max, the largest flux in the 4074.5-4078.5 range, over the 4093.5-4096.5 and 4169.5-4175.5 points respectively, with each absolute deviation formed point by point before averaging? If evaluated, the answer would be 8.7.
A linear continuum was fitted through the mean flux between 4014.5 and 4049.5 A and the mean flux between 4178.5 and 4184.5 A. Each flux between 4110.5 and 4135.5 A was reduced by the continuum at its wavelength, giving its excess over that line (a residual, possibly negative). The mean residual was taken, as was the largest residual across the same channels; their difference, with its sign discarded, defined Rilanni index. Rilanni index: 9.8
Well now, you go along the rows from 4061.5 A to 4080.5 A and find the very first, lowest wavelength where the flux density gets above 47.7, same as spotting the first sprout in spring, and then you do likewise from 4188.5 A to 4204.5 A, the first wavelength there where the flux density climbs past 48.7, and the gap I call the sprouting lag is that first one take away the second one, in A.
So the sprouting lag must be -124 A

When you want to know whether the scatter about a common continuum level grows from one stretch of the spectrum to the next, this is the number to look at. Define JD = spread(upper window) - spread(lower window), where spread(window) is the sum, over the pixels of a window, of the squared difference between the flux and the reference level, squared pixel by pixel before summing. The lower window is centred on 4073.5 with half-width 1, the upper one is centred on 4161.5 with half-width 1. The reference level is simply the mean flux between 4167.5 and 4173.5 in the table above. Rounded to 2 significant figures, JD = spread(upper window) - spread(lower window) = -48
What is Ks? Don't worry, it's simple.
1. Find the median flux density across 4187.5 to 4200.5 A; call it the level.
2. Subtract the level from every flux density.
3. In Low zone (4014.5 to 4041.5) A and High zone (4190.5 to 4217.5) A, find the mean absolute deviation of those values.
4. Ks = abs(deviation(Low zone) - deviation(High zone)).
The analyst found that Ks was 1.1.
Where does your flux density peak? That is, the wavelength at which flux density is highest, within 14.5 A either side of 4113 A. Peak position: 4121.0 A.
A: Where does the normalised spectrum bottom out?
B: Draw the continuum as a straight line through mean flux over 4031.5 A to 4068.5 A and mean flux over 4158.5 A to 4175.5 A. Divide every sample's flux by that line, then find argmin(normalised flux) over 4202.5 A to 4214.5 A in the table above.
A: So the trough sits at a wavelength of 4207.0 A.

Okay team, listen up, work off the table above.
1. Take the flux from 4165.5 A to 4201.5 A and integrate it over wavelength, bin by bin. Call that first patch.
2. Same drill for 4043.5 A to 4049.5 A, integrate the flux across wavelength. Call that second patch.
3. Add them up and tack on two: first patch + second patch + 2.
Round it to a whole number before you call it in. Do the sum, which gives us 2106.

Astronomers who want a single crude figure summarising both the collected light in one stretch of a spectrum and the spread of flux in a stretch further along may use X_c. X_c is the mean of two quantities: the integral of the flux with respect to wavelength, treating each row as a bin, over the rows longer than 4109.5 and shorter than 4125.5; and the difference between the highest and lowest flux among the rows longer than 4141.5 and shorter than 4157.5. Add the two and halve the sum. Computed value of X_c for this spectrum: 406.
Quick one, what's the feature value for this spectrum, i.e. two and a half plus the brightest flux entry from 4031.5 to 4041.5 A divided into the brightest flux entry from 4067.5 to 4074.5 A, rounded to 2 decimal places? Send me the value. 3.52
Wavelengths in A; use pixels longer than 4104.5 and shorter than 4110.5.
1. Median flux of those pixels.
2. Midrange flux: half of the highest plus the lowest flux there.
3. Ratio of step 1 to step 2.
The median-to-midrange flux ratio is 0.99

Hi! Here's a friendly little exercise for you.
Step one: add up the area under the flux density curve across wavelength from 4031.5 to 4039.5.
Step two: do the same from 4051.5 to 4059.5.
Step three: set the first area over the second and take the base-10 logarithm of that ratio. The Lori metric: -0.018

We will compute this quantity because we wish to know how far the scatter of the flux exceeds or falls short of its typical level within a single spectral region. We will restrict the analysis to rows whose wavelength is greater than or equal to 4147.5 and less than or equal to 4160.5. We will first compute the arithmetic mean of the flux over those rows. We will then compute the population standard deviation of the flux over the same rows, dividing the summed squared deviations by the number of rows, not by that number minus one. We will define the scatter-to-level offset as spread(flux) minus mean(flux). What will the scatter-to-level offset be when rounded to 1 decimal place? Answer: -46.2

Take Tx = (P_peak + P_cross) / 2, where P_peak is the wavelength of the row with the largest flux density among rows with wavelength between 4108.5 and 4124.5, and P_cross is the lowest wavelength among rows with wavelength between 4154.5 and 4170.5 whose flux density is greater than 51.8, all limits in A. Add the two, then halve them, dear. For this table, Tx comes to 4138.0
